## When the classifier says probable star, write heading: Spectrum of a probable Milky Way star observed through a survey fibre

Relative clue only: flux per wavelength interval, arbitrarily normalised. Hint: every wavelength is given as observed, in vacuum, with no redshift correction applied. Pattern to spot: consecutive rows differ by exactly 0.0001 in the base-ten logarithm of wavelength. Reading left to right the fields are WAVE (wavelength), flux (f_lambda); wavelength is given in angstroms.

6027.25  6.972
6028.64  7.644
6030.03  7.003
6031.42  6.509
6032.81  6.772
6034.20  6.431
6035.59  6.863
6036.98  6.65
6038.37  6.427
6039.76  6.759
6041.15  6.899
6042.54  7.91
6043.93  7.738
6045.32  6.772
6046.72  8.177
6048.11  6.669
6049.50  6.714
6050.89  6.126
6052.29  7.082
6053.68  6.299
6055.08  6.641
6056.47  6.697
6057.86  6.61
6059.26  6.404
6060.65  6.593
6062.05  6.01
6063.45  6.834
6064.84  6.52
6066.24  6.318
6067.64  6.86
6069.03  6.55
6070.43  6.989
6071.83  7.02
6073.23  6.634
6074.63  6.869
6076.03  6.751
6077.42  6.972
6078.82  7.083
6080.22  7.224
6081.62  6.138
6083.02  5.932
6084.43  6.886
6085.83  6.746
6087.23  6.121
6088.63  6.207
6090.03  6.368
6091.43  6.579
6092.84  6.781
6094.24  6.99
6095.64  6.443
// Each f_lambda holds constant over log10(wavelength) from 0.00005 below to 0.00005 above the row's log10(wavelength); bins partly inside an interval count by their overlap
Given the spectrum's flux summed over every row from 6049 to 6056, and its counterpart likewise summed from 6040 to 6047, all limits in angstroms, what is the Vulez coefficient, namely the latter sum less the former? 4.6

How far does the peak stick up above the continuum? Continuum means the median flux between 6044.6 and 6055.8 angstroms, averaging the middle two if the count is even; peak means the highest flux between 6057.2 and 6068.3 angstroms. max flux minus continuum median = 0.2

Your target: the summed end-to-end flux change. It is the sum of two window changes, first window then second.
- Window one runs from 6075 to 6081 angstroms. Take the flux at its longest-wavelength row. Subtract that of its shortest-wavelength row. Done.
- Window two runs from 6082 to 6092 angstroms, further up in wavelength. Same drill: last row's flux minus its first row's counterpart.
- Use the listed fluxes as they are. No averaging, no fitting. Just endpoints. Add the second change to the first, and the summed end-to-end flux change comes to 1.1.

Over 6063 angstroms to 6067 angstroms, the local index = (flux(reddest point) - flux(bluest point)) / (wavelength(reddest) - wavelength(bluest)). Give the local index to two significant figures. -0.18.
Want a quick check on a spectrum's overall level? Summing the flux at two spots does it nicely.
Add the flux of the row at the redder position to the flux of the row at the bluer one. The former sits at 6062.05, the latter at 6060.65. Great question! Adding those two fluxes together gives 12.6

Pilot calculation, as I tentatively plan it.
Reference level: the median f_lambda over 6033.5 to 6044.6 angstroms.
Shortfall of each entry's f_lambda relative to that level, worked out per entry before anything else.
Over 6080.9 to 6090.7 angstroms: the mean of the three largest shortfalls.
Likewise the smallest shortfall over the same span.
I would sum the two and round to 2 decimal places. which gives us 0.67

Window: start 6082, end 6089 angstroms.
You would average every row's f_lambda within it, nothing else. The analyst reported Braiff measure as 6.4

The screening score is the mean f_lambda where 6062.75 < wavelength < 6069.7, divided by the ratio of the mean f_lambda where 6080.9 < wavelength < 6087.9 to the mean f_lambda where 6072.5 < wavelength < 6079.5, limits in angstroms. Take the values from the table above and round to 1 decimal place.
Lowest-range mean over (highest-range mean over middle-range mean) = 7.1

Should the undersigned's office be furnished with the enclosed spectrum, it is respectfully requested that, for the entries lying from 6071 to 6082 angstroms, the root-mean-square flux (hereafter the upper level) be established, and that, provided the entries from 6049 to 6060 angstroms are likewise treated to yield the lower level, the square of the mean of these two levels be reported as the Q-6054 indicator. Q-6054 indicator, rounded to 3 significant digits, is 45.0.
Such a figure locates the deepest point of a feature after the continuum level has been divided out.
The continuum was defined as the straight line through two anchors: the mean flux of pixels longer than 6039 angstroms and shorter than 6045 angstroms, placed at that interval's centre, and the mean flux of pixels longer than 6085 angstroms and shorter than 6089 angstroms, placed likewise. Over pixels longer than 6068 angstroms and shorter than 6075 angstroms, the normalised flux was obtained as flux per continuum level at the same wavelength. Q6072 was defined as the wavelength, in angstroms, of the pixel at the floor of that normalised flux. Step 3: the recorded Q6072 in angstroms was 6069.03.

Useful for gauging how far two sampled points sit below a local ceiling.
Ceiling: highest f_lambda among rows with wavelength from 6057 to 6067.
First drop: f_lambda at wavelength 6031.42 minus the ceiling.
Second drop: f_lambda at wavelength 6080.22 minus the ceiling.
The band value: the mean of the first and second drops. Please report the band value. 0.0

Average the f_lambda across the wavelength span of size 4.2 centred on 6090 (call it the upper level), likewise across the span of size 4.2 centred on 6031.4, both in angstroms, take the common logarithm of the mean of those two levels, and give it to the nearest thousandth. 0.818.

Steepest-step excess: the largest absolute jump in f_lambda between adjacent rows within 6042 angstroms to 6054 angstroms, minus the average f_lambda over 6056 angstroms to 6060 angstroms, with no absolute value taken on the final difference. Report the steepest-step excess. -5.06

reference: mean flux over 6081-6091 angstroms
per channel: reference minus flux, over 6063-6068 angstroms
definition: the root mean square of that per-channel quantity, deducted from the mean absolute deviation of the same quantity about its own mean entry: -0.15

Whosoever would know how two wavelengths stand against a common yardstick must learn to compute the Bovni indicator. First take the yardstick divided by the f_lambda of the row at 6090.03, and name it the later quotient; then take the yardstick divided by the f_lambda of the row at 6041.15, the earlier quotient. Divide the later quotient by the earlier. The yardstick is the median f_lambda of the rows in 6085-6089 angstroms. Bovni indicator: 1.08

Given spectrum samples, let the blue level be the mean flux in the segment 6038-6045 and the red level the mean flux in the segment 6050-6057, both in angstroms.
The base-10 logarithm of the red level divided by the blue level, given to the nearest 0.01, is -0.04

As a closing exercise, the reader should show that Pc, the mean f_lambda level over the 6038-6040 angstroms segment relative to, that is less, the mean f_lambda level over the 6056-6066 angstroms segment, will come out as 0.07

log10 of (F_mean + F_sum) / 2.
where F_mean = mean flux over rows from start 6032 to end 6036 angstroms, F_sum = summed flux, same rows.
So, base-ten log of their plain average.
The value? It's 1.126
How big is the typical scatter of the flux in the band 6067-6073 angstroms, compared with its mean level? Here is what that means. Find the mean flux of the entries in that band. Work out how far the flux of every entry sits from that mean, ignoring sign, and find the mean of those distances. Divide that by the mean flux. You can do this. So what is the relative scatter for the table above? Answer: 0.022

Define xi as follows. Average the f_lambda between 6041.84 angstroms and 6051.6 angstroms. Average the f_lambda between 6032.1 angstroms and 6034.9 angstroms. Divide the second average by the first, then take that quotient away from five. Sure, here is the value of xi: 4.08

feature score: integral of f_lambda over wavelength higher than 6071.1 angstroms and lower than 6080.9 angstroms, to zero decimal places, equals 68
